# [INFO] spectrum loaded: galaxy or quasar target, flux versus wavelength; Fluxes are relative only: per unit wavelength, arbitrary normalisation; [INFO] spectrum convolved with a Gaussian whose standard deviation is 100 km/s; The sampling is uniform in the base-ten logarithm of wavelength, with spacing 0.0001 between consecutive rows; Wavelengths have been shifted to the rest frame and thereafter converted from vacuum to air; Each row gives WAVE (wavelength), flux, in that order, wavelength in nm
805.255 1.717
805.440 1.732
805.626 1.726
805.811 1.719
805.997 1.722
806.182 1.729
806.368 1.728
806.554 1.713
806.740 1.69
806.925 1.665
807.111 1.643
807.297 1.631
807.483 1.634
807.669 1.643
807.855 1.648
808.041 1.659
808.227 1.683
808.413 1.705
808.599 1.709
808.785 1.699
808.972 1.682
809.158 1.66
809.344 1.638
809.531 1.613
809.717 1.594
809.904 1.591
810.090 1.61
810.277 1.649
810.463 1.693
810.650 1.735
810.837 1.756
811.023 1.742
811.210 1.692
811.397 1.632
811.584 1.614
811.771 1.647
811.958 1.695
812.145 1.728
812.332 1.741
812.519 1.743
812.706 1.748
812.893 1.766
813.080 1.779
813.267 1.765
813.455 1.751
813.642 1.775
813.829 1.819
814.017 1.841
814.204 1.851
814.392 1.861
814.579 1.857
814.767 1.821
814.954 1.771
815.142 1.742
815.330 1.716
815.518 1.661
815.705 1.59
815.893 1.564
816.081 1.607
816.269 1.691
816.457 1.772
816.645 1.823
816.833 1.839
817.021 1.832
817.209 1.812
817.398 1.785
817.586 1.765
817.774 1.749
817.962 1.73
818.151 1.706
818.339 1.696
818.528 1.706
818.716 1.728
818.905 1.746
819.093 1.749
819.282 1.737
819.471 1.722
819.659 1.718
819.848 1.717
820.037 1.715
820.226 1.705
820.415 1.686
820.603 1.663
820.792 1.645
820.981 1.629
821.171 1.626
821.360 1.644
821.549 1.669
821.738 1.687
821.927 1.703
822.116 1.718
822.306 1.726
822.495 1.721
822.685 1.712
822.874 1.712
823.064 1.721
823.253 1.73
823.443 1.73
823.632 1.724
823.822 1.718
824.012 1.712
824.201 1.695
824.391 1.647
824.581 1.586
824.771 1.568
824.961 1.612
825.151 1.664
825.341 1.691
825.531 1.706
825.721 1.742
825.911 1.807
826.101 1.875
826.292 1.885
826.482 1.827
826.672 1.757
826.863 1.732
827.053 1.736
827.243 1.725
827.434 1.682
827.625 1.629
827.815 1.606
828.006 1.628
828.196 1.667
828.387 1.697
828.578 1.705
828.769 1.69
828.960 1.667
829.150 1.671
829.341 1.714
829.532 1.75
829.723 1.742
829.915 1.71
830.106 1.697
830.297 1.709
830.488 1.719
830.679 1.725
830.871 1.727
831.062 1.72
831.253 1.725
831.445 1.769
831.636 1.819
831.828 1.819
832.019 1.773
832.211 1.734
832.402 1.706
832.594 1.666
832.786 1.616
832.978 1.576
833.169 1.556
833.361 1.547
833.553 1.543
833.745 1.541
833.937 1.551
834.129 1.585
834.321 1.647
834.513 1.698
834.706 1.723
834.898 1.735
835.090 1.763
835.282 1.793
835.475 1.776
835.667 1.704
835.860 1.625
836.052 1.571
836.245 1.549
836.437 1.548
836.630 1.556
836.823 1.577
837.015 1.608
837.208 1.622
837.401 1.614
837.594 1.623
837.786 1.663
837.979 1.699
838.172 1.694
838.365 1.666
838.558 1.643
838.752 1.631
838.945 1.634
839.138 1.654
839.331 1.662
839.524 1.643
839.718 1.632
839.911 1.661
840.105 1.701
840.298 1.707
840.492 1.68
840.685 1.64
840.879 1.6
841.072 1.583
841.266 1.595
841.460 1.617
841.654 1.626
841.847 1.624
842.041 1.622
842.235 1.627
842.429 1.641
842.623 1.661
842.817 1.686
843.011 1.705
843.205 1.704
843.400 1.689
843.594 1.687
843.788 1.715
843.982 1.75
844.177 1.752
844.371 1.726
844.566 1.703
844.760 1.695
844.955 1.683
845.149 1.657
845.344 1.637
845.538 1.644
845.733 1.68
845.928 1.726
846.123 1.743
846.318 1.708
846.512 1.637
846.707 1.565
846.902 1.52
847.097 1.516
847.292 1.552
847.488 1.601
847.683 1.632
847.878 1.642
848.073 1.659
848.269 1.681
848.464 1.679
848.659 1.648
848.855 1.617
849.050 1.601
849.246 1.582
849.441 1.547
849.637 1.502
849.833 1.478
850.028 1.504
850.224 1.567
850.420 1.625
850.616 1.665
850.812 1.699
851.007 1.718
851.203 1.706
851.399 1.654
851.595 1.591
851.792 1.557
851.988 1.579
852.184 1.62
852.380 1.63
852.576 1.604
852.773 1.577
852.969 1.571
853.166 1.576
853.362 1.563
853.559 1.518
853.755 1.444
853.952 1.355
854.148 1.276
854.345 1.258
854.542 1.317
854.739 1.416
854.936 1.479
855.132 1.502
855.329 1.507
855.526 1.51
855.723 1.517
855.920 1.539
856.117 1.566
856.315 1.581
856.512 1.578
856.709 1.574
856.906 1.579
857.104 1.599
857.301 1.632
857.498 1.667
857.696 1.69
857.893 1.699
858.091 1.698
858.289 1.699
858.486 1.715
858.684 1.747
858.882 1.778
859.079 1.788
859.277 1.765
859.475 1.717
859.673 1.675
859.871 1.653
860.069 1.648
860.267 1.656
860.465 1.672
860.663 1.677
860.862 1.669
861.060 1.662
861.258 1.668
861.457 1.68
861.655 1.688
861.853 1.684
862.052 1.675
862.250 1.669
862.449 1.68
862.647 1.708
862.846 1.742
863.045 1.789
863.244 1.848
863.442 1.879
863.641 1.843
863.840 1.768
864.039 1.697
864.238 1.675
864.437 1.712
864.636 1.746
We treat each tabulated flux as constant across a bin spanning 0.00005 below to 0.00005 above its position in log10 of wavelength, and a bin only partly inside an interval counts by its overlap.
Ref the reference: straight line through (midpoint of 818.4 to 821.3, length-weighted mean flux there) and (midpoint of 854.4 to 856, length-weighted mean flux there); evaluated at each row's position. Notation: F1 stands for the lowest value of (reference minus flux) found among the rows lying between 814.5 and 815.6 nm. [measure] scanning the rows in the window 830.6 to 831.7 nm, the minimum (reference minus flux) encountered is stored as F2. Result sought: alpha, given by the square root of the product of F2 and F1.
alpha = 0.16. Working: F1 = -0.12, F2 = -0.20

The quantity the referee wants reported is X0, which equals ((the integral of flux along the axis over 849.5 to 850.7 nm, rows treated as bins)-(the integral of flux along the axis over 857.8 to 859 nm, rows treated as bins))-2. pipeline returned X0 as -2.2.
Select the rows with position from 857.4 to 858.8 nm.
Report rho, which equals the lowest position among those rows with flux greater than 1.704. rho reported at 858.486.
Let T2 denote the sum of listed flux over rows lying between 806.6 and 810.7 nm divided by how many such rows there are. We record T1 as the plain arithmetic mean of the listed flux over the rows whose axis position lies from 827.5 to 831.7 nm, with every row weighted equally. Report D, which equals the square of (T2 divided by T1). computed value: 0.95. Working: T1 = 1.704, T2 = 1.66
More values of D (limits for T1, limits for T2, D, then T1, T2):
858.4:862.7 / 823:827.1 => 1.03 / 1.694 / 1.72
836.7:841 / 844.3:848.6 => 1.00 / 1.648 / 1.65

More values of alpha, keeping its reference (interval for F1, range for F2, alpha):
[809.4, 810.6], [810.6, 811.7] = 0.01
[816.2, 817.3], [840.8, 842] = 0.09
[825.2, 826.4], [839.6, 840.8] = 0.18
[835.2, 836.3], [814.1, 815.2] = 0.16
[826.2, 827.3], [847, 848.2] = 0.18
